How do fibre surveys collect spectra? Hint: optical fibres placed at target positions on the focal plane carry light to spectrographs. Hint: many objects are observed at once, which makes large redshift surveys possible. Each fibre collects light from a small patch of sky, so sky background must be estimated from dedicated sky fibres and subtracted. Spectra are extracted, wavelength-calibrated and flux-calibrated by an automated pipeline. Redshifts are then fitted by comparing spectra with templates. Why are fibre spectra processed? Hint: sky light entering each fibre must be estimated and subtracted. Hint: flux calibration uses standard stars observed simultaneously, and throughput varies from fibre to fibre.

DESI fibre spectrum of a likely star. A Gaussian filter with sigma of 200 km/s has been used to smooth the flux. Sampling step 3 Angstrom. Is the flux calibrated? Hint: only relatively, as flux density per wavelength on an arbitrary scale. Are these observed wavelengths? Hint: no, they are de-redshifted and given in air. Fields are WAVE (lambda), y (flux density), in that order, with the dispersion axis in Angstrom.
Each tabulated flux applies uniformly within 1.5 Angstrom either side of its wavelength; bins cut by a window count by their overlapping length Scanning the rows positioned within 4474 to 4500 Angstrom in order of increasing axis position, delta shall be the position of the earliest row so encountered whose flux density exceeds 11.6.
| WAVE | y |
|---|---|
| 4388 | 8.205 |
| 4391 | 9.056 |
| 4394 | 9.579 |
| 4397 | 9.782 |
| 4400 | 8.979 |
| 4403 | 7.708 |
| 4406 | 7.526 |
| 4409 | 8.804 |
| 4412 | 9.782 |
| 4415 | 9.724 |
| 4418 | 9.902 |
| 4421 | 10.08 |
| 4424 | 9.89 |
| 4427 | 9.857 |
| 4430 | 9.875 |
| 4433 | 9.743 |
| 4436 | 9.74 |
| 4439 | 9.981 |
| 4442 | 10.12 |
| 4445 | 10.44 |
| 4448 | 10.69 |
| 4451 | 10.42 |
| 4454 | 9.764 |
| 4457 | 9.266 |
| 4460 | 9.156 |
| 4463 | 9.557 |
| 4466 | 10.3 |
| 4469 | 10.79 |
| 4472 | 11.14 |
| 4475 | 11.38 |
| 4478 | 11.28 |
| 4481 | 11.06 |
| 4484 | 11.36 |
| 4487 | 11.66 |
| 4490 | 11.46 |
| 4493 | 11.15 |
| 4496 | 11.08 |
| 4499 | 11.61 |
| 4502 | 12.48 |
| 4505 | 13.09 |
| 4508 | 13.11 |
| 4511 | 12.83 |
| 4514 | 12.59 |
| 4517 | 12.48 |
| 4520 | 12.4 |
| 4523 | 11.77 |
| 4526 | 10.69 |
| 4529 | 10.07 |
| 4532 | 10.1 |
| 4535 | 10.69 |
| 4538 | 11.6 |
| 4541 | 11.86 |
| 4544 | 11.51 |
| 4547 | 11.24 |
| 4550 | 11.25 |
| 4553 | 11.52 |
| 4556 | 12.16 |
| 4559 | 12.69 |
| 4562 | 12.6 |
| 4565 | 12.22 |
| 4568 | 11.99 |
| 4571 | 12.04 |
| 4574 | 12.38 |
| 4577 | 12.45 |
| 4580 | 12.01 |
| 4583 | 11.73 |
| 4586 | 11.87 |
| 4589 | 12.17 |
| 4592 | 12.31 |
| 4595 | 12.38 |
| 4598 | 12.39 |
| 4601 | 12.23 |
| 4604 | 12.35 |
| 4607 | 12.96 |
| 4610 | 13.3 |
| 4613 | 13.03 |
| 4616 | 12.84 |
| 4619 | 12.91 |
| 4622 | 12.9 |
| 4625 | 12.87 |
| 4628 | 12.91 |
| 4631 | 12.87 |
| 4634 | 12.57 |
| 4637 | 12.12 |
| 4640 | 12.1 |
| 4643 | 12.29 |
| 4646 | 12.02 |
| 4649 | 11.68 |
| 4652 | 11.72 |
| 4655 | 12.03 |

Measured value 4487 Angstrom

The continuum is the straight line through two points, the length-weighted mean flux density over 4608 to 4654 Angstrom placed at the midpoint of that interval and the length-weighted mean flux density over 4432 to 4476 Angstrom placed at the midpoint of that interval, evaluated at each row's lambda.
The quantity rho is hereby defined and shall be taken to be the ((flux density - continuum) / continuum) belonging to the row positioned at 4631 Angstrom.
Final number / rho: 0.03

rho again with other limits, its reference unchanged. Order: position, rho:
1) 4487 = 0.10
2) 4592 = 0.02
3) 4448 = 0.06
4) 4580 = 0.01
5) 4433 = -0.01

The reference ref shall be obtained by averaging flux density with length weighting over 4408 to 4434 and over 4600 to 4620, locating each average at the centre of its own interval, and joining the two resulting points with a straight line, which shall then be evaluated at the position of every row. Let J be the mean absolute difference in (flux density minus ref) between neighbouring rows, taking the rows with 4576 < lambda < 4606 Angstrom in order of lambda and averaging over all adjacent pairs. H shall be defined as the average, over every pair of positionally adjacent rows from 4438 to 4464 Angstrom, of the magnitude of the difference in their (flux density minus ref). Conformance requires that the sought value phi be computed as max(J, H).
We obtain 0.33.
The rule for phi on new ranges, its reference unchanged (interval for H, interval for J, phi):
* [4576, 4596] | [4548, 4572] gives 0.31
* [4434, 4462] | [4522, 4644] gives 0.31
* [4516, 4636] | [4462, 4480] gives 0.36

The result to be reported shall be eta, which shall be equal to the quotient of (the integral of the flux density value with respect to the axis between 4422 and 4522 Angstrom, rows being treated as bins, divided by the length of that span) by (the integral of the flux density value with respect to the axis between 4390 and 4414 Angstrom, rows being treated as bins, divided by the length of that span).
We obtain 1.23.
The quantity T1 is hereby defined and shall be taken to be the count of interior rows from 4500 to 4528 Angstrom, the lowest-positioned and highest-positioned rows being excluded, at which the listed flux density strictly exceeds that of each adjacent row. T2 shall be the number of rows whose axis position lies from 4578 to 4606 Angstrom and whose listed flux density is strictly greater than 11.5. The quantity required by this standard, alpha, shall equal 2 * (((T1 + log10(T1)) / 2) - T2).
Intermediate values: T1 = 1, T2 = 9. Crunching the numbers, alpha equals -17.0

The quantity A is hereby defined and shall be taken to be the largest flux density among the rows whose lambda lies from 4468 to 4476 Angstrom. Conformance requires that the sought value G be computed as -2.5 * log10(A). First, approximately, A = 11.38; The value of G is -2.64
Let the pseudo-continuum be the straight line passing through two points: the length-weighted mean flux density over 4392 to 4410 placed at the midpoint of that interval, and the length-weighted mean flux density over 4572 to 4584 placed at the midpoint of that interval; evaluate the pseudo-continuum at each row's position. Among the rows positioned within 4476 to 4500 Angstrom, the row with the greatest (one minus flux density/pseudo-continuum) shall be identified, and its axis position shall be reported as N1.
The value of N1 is 4496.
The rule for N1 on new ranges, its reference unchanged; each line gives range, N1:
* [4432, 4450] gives 4436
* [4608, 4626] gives 4625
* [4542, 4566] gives 4550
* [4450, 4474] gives 4460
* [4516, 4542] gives 4532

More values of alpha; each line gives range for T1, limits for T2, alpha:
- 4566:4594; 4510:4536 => -9.0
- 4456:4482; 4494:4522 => -15.0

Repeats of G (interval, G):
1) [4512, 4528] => -2.75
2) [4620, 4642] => -2.78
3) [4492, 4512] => -2.79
